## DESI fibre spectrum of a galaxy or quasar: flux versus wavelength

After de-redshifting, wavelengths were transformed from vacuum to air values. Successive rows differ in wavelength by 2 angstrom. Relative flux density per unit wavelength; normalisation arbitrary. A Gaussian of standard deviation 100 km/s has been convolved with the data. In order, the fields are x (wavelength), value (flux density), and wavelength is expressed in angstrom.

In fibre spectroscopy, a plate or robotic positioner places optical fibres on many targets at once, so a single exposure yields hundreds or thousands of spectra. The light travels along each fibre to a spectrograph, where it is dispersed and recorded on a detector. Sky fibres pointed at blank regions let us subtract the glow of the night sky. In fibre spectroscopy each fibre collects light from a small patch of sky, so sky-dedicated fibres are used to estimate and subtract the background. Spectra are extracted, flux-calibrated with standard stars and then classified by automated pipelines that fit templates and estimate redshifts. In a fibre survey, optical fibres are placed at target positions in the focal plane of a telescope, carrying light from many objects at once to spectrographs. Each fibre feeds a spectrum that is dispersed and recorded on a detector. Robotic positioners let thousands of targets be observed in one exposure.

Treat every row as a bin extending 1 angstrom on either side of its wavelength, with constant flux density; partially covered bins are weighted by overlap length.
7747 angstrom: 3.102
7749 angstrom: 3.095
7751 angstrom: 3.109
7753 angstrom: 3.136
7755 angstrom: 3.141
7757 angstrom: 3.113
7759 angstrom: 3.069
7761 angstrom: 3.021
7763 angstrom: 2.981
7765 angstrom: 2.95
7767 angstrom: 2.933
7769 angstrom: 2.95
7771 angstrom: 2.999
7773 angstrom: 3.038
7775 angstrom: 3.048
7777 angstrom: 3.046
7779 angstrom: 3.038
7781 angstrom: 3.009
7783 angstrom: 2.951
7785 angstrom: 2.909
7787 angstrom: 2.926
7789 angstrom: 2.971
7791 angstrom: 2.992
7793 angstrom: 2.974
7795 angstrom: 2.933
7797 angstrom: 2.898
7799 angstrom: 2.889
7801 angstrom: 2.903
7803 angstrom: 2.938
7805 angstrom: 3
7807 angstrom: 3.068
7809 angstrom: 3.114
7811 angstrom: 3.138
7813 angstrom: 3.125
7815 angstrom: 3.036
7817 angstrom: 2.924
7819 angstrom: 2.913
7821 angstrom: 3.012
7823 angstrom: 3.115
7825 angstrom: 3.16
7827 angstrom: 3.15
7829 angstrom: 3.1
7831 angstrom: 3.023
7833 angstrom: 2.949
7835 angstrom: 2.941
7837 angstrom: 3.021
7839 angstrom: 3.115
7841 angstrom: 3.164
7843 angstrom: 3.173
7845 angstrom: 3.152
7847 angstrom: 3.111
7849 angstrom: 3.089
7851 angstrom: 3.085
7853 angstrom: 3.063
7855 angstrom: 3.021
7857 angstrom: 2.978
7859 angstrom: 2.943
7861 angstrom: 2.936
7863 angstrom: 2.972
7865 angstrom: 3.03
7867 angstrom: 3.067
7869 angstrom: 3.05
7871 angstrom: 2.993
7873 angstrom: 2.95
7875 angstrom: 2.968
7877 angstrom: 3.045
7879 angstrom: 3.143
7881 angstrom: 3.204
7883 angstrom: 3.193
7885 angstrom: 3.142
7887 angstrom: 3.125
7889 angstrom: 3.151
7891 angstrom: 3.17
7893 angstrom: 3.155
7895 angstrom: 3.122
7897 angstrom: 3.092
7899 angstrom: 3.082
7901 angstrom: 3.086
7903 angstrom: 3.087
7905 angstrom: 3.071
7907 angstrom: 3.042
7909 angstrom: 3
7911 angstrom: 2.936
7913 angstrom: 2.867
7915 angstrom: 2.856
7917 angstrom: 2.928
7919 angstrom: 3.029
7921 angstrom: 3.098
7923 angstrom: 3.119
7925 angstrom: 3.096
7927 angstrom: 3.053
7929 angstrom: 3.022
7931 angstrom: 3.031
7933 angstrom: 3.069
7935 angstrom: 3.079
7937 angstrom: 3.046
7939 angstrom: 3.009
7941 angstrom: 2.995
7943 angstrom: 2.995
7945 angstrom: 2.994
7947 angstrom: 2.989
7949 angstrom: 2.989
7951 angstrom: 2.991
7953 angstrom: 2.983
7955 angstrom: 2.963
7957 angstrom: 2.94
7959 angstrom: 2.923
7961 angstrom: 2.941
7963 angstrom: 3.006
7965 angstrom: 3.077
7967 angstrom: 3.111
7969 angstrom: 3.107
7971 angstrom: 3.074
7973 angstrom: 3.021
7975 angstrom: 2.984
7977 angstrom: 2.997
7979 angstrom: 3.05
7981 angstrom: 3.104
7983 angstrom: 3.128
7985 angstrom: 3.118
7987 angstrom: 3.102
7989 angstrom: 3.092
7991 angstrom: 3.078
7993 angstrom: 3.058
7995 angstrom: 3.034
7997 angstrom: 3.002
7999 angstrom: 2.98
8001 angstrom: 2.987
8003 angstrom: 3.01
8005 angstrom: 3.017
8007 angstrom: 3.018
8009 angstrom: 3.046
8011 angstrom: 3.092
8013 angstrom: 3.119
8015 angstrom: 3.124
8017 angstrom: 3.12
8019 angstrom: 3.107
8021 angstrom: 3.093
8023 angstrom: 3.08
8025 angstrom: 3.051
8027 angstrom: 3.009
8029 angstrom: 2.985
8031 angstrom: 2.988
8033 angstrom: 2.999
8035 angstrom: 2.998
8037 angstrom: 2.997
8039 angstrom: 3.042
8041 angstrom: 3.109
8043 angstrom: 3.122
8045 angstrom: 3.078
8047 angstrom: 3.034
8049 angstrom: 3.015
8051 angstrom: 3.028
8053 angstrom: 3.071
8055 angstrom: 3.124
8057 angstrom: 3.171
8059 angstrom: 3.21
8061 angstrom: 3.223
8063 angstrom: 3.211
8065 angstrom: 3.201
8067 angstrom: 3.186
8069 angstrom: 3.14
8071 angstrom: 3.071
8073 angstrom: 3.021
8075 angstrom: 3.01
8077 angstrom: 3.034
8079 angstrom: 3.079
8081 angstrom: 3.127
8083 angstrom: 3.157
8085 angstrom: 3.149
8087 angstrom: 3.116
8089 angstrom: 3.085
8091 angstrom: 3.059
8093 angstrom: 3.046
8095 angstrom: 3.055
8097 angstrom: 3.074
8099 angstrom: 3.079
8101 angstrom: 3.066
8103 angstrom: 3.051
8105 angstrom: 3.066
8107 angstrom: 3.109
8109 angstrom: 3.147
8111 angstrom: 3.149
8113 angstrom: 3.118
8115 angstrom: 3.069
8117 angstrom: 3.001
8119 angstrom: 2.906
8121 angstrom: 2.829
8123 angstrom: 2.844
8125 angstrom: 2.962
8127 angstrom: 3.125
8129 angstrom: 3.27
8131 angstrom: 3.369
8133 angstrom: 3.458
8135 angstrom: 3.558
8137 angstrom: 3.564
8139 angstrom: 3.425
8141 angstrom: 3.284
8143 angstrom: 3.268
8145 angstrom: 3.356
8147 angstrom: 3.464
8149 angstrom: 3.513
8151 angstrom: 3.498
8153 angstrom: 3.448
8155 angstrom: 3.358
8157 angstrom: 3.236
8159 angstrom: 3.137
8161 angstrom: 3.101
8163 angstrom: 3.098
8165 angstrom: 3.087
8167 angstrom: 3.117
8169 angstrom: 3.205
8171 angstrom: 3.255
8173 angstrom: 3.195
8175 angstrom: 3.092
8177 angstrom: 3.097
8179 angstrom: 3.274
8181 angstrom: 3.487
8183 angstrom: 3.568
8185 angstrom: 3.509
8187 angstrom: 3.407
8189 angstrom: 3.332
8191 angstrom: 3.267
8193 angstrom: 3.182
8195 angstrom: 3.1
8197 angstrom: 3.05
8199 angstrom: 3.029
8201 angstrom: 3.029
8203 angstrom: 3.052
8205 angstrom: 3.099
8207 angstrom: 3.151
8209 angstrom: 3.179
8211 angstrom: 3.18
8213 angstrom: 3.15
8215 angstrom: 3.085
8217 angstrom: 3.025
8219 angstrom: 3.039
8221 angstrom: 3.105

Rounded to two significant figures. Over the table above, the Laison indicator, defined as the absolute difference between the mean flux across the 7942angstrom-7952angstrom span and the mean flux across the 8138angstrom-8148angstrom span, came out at 0.37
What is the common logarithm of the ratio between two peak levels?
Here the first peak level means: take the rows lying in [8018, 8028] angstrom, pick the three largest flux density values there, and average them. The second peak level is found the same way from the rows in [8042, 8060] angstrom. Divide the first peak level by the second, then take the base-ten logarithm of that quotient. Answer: -0.010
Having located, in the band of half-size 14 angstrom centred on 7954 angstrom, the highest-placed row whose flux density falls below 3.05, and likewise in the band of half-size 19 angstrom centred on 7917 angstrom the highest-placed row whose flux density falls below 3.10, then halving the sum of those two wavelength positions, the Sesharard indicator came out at 7949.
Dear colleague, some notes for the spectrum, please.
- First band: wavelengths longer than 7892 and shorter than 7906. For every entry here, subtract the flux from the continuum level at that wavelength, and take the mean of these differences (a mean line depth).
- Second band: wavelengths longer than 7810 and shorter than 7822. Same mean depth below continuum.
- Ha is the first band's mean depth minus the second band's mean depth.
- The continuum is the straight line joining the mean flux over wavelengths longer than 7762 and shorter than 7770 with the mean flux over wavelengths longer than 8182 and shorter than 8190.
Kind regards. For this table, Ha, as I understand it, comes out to 0.024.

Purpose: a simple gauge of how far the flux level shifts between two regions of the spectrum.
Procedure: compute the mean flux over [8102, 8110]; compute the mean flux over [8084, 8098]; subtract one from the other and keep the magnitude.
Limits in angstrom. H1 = 0.0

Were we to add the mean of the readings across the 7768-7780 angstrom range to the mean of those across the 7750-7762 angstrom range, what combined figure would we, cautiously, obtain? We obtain 6.12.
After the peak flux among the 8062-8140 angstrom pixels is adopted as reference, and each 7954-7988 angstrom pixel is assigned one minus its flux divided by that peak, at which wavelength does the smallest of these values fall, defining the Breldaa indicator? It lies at 7983 angstrom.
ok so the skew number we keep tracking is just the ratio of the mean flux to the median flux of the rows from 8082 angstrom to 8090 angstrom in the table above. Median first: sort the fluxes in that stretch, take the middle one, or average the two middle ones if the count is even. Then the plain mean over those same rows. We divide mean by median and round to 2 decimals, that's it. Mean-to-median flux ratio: 1.00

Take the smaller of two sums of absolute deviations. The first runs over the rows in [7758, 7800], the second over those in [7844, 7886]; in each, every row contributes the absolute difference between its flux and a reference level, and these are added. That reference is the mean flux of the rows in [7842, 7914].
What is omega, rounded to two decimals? 1.43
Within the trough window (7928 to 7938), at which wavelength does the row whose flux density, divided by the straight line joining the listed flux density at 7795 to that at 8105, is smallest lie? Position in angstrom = 7929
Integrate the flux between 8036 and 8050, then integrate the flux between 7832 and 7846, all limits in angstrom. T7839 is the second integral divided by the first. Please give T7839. 1.01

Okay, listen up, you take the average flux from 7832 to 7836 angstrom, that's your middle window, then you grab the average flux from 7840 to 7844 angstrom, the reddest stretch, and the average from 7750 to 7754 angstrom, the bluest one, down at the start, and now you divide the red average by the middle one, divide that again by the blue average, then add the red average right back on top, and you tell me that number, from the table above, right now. 3.51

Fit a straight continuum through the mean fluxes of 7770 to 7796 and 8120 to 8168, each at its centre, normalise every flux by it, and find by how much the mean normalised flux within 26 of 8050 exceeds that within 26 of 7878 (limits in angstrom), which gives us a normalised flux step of -0.038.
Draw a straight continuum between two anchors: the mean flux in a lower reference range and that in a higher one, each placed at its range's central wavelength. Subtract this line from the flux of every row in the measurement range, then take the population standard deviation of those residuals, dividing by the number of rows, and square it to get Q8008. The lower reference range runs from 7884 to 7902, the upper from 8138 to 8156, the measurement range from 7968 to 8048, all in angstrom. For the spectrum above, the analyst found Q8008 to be 0.0032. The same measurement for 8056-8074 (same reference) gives 0.0050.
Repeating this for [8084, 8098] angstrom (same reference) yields 0.0014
